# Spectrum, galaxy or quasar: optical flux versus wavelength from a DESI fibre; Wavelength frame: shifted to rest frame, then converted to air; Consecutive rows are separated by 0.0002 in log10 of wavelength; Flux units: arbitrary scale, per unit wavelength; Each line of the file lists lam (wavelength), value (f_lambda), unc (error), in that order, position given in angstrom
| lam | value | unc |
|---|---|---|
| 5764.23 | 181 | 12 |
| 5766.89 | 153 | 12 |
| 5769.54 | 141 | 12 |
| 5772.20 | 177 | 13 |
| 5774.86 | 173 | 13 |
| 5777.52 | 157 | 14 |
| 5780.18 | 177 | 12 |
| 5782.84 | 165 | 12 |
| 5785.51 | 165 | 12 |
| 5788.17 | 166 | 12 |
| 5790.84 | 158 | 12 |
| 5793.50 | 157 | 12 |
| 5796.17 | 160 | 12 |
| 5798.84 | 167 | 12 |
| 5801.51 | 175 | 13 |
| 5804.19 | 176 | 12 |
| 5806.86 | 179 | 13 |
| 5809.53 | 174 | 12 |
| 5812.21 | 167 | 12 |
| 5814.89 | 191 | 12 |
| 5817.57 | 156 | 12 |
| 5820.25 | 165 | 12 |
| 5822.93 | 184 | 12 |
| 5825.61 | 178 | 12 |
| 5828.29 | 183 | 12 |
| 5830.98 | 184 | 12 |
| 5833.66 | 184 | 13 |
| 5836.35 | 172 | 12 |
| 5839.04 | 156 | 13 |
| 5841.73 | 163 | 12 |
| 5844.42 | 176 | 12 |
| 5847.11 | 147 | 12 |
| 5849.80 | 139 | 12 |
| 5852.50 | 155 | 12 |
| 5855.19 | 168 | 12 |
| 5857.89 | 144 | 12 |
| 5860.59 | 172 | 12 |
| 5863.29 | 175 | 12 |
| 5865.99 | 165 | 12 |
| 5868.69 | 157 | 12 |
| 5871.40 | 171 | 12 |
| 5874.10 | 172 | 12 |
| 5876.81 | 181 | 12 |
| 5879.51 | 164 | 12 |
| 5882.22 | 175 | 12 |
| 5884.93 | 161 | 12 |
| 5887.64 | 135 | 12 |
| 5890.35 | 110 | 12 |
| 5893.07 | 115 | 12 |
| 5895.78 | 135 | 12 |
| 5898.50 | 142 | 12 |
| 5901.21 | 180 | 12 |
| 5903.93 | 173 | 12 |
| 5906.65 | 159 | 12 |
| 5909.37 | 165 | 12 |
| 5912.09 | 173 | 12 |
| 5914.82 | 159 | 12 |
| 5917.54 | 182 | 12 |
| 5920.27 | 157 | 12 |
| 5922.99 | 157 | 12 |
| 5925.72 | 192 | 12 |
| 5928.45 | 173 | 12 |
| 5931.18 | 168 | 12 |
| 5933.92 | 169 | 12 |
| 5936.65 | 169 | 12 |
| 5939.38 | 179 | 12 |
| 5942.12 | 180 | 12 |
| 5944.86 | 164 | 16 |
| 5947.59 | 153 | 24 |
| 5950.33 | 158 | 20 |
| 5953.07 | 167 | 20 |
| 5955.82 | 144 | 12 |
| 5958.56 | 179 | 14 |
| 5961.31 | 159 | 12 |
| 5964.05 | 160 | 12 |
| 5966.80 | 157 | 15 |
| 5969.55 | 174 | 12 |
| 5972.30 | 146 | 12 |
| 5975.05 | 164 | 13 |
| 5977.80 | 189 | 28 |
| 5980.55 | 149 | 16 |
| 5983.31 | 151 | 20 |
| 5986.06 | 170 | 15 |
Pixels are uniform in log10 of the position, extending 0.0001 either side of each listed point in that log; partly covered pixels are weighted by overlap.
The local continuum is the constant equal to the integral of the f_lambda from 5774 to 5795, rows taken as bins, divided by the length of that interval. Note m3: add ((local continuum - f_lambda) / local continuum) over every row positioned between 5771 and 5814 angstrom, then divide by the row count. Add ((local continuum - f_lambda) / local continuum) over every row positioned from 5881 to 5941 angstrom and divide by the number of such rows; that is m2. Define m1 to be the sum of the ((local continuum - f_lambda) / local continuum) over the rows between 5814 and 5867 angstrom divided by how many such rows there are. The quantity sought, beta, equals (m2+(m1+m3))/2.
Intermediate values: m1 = -0.020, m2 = 0.026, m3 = -0.023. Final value -0.009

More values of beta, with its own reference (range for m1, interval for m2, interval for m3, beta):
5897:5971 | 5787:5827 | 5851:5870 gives -0.016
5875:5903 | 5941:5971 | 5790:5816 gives 0.031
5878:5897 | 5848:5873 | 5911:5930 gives 0.062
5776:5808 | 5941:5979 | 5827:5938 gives 0.000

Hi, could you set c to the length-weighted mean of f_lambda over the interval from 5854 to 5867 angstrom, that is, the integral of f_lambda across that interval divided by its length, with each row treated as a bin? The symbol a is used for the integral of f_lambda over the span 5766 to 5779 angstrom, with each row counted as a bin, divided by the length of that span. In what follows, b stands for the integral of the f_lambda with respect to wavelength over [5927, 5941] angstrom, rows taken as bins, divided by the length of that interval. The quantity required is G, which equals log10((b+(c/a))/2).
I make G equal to 1.94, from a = 161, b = 172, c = 164.7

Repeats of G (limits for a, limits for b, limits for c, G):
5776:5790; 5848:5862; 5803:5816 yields 1.89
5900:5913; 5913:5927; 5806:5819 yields 1.93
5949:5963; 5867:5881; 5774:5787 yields 1.93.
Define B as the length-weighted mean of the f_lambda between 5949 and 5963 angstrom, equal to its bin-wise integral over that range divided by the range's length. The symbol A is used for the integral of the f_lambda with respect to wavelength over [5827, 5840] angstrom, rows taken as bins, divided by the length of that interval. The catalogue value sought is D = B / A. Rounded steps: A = 176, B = 161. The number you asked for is 0.92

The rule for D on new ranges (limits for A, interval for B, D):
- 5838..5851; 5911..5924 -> 1.06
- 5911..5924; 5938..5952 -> 1.01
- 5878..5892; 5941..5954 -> 1.10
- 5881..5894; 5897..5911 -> 1.17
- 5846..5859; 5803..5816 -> 1.18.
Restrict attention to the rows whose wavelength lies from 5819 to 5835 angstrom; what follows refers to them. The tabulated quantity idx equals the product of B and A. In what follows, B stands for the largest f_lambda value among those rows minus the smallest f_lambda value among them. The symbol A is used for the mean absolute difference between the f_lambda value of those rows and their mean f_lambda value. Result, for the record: 103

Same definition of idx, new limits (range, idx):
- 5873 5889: 521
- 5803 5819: 288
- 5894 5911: 615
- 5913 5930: 432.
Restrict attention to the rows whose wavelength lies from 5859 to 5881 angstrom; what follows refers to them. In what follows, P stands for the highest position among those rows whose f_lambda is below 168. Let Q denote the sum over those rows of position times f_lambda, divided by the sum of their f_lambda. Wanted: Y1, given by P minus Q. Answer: 9.5 angstrom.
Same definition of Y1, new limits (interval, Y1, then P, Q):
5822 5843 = 9.7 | 5841.73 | 5832.0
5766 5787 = 9.1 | 5785.51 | 5776.4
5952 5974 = 9.7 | 5972.30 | 5962.6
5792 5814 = 9.2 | 5812.21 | 5803.0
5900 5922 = 9.6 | 5920.27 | 5910.6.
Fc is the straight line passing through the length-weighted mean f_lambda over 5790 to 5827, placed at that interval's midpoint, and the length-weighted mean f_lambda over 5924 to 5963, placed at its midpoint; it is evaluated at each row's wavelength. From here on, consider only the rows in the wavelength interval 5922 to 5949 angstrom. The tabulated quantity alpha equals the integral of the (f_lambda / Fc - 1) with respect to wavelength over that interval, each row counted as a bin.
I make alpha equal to 0.4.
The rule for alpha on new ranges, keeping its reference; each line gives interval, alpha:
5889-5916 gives -2.8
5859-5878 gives 0.1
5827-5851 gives -0.4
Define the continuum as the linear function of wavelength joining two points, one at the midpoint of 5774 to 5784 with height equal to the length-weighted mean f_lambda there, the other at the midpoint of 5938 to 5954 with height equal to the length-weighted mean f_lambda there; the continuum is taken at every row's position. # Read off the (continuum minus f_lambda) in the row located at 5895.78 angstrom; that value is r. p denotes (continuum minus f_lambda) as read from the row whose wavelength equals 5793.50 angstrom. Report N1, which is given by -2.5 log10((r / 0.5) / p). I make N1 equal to -1.9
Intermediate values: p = 11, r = 32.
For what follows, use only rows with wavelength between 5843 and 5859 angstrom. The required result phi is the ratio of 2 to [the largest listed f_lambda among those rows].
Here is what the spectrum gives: 0.0114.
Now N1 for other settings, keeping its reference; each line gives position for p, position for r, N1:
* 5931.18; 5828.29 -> -3.7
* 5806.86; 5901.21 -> -0.9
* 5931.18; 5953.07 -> 1.3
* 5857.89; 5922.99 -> 0.2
